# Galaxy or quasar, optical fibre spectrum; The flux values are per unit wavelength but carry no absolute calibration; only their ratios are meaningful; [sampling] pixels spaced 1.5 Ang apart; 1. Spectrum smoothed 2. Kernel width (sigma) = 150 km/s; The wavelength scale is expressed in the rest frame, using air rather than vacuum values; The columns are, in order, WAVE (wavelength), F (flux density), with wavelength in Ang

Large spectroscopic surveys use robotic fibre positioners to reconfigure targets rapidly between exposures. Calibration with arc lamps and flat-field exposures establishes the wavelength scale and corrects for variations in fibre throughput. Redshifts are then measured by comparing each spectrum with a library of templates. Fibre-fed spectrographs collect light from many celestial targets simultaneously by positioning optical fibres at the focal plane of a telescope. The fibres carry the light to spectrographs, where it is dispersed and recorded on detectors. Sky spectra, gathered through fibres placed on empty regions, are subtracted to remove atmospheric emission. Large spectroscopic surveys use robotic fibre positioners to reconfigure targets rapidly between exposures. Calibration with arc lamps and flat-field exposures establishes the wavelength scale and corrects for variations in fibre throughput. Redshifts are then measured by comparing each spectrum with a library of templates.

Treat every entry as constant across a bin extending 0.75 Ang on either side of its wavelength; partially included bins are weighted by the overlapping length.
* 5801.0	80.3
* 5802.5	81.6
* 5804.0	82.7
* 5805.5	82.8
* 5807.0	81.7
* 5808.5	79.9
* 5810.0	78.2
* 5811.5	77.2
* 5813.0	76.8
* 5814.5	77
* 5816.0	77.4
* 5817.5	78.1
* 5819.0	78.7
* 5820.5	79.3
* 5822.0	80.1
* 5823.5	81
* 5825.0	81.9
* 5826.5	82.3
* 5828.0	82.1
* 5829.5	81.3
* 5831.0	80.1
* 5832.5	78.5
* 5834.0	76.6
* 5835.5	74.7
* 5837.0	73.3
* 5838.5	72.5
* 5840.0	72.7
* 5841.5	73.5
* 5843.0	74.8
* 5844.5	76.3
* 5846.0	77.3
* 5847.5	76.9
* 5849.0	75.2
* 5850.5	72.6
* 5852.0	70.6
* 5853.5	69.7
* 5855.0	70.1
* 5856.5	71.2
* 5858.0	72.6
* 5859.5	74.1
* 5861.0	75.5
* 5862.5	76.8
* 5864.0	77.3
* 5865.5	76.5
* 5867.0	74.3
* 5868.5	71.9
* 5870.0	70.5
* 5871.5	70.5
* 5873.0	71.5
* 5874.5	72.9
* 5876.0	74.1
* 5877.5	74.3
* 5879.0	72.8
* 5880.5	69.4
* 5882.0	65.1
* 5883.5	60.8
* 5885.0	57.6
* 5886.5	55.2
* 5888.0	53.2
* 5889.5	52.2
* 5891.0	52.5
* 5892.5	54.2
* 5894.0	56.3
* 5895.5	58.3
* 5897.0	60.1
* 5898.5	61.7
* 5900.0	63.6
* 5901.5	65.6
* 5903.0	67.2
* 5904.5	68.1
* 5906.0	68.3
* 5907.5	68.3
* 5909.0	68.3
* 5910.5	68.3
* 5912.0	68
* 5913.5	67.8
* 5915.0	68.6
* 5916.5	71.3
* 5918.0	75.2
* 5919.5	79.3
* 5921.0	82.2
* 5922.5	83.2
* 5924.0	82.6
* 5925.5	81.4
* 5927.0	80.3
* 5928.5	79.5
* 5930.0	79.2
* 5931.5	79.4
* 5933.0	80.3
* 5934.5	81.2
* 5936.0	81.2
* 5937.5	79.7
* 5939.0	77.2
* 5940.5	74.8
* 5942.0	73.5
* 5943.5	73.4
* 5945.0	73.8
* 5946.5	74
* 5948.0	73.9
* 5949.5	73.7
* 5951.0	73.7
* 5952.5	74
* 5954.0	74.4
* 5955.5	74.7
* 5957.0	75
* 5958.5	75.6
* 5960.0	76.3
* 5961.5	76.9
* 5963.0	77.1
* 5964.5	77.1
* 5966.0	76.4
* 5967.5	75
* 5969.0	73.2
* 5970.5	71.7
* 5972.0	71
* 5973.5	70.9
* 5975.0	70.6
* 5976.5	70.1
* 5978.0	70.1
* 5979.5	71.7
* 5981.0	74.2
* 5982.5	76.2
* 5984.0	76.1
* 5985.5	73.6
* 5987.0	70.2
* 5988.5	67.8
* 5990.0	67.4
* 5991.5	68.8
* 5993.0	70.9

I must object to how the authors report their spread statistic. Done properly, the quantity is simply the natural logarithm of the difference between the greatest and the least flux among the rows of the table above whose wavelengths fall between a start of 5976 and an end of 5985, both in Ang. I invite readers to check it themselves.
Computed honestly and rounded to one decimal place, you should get 1.8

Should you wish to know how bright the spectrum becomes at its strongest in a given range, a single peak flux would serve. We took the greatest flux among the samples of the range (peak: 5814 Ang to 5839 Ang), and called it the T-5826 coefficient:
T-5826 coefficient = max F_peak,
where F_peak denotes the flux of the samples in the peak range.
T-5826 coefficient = 82.3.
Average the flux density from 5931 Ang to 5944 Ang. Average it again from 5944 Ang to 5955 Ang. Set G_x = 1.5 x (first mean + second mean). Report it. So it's 228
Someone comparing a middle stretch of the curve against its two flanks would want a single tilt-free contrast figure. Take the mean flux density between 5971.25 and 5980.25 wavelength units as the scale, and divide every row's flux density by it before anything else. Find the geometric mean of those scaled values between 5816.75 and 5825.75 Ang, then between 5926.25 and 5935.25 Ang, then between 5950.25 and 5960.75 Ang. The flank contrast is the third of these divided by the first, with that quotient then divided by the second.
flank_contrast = 0.83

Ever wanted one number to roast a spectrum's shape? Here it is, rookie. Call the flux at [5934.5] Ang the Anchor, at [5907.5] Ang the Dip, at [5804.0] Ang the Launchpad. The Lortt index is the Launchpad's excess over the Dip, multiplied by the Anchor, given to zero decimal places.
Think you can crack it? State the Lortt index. 1169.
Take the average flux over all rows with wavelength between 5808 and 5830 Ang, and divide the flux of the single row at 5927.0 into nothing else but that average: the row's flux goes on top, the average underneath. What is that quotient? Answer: 1.01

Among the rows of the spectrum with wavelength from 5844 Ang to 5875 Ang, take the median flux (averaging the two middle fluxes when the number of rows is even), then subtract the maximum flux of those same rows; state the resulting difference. -4.4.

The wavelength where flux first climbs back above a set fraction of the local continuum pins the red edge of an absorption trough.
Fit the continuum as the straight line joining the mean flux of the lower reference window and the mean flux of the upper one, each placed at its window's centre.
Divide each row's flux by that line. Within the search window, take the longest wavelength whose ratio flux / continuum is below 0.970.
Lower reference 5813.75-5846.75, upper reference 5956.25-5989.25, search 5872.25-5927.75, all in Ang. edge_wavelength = 5916.5 Ang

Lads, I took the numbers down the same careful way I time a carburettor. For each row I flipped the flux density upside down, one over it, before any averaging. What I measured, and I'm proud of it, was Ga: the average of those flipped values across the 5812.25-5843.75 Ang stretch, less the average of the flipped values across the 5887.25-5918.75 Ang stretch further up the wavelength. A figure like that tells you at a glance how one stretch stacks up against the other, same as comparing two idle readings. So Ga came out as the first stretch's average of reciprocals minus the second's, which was -0.003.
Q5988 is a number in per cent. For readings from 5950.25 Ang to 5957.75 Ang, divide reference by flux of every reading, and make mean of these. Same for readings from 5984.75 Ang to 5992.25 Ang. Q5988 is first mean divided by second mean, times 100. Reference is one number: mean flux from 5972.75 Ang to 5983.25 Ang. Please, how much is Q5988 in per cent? 93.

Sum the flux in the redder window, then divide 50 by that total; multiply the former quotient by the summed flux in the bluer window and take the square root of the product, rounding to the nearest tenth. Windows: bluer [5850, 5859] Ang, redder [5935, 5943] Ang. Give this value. 7.4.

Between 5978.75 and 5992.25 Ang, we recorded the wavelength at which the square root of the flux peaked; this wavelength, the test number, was 5982.5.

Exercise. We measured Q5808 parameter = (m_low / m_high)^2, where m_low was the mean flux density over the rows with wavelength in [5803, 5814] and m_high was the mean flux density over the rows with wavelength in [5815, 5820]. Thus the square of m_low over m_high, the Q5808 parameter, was 1.05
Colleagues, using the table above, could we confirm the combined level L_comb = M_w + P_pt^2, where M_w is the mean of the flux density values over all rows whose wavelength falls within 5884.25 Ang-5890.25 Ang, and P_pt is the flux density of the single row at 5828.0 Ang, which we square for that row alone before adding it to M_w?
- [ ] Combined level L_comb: 6795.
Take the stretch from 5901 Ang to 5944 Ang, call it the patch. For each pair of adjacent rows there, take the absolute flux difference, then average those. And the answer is 1.2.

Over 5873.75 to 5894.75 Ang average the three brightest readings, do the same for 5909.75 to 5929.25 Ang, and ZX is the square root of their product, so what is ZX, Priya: 78.1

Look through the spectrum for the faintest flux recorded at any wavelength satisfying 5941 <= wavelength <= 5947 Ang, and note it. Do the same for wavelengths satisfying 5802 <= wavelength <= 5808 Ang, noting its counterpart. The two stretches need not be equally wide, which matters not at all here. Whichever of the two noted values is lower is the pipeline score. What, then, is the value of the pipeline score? 73.4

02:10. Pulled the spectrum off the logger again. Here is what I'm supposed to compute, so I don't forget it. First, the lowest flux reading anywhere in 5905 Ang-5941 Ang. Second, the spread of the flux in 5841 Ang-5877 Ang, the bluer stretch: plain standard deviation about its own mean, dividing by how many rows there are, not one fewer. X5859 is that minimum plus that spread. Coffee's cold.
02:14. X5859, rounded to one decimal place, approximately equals 70.2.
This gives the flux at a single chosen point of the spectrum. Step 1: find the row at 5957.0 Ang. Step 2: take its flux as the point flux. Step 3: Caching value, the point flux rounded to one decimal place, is 75.0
